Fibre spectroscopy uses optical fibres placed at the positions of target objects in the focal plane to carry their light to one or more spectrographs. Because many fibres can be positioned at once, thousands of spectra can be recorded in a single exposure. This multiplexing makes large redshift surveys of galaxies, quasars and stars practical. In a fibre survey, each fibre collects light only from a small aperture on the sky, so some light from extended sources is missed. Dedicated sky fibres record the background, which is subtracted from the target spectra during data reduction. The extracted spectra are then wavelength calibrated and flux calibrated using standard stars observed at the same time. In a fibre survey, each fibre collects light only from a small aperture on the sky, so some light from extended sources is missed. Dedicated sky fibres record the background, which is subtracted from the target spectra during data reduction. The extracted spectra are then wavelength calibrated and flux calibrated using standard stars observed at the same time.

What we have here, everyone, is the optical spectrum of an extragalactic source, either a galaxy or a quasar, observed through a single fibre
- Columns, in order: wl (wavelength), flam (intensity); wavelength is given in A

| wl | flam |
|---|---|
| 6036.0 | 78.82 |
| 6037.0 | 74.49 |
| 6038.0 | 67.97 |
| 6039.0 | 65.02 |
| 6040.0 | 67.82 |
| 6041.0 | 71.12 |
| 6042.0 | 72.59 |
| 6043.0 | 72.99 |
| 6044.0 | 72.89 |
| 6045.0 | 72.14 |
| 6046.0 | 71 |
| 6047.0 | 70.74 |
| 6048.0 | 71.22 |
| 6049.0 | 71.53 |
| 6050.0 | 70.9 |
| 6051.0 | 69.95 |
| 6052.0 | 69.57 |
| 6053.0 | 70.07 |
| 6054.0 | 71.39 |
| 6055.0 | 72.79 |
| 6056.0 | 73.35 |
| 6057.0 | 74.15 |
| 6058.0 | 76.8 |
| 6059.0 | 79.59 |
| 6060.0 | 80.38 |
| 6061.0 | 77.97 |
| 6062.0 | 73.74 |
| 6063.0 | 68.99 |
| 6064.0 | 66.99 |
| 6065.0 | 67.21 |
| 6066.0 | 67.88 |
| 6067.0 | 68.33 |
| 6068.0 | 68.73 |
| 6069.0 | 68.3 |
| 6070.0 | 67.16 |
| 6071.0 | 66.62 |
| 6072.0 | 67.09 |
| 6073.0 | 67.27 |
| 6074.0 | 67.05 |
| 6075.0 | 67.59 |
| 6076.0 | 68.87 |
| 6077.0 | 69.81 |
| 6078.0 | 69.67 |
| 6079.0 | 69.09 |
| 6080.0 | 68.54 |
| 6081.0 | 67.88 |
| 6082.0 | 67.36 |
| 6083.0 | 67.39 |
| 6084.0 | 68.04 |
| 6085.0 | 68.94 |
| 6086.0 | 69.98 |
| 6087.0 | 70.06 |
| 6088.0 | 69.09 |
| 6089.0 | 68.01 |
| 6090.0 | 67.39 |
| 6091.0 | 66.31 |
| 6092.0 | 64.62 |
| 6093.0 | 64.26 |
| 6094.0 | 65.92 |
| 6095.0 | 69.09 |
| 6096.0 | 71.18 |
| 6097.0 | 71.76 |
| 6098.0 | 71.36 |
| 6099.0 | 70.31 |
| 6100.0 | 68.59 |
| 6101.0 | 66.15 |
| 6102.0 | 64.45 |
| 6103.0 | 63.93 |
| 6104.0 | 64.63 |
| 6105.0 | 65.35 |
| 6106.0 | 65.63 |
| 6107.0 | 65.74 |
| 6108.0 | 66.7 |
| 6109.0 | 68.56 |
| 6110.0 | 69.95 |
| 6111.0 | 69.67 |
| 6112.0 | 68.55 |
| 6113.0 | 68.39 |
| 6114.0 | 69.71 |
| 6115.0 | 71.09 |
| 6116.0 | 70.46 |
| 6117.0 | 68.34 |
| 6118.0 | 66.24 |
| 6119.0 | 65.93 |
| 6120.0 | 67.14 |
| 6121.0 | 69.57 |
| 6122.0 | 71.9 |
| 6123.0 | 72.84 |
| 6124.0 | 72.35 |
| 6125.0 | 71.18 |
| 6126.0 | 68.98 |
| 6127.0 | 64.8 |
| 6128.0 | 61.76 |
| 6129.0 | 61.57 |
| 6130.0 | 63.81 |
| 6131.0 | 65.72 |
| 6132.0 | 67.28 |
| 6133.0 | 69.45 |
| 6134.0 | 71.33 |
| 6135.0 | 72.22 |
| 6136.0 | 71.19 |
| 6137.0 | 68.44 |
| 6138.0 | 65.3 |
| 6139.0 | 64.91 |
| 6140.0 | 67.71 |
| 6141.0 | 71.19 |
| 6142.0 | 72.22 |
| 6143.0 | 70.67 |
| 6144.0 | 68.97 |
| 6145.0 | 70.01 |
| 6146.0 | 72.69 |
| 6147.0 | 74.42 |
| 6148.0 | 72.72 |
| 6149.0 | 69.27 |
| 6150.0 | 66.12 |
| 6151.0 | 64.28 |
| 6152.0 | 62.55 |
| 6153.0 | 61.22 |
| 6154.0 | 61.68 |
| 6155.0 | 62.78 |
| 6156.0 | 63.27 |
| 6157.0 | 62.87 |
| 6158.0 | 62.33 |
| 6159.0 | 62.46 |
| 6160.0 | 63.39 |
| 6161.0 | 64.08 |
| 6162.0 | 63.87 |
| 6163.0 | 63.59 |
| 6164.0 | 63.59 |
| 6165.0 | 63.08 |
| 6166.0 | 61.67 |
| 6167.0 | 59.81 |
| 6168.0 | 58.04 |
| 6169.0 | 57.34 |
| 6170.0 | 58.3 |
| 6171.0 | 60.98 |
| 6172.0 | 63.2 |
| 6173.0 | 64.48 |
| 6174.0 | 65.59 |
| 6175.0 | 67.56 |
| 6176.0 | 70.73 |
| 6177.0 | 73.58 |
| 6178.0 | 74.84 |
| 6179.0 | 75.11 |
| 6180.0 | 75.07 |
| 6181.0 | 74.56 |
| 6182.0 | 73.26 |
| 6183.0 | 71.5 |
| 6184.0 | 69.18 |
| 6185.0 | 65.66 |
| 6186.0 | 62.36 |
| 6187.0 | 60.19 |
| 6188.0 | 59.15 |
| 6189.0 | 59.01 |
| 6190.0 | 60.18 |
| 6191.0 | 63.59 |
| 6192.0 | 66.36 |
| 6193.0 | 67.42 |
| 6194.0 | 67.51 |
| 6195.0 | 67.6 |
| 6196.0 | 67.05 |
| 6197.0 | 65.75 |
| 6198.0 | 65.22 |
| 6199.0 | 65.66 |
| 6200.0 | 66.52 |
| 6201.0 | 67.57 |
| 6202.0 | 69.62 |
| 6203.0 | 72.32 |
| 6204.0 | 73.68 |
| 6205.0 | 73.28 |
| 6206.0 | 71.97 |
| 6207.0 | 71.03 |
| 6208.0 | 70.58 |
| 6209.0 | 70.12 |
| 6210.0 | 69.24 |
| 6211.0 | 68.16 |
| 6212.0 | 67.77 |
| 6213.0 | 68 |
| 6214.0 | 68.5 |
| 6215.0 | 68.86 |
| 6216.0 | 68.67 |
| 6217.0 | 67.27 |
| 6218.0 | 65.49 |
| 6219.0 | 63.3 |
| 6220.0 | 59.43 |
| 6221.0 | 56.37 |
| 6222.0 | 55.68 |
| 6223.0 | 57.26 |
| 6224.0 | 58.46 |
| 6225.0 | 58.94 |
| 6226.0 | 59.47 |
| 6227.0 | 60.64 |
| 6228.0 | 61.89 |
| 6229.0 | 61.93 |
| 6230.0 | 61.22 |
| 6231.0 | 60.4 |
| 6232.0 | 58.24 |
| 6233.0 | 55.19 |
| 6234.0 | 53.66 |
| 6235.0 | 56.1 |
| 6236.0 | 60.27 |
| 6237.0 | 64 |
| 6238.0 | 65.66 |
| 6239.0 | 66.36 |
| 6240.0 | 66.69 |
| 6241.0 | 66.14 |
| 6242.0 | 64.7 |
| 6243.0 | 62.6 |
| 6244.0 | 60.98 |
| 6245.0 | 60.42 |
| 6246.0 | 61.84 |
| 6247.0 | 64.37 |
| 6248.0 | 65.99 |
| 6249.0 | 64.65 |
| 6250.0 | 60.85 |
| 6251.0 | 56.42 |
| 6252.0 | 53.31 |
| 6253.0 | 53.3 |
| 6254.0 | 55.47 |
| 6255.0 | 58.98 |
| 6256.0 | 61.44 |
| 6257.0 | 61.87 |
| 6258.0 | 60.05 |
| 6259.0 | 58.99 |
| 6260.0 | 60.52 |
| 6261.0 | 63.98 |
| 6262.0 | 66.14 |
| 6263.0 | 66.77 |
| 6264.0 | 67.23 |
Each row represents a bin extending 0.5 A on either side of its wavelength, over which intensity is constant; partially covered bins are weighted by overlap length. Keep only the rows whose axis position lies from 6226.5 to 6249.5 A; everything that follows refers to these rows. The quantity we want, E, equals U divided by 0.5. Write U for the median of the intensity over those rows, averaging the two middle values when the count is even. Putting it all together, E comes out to 124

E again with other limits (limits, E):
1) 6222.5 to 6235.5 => 118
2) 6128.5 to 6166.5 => 130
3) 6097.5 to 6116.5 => 137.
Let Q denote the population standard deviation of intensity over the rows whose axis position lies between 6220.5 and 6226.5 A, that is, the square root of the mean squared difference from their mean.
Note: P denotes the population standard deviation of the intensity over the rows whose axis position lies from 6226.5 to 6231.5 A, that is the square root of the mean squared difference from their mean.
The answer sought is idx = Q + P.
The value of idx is 2.0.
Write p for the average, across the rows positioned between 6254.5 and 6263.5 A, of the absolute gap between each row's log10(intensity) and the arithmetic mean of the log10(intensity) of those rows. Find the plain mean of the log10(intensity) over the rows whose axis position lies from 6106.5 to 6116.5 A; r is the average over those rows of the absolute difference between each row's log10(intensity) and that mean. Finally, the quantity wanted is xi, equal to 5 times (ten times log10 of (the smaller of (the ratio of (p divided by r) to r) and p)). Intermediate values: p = 0.016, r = 0.008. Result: -89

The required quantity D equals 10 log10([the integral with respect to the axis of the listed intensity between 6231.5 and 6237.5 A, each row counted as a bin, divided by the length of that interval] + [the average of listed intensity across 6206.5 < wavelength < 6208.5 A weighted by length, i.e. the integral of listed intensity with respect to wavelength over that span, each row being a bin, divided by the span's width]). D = 21.1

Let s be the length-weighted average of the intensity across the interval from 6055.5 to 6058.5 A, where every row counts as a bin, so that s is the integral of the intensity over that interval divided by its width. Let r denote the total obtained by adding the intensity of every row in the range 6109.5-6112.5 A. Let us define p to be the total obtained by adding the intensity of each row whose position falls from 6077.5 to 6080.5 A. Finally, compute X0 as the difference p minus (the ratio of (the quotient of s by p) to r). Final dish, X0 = 207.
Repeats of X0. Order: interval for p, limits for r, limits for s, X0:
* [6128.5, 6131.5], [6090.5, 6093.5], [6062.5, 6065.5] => 191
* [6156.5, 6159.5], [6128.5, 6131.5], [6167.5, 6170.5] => 188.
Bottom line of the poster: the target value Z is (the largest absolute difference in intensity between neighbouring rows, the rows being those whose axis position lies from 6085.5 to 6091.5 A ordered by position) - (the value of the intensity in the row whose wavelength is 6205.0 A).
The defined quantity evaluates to -72.2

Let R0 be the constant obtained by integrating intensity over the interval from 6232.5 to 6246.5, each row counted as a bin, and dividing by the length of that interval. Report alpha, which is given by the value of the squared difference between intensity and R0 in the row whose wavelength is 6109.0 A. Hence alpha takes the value 46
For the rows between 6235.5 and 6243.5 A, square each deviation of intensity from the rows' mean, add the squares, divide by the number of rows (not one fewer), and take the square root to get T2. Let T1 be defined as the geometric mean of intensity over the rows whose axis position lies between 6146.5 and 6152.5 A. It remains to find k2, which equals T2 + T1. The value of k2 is 70.2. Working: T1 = 68.1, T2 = 2.1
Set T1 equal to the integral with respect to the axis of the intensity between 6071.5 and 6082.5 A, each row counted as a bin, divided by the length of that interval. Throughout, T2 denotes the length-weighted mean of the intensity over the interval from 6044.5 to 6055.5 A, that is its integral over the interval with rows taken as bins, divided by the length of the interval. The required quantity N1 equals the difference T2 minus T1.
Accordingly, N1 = 3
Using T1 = 68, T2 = 71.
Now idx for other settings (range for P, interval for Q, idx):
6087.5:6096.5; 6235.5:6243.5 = 4.2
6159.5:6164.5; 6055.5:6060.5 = 3.1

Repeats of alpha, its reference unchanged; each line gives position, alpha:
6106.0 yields 15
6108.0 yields 24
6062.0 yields 144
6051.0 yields 67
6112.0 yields 46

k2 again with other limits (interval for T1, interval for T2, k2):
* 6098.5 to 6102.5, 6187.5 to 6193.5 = 70.7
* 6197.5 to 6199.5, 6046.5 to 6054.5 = 66.1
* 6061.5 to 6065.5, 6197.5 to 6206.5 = 72.4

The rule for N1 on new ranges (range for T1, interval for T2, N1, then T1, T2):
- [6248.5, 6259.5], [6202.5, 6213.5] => 12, 59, 71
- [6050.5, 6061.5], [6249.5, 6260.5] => -16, 74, 58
